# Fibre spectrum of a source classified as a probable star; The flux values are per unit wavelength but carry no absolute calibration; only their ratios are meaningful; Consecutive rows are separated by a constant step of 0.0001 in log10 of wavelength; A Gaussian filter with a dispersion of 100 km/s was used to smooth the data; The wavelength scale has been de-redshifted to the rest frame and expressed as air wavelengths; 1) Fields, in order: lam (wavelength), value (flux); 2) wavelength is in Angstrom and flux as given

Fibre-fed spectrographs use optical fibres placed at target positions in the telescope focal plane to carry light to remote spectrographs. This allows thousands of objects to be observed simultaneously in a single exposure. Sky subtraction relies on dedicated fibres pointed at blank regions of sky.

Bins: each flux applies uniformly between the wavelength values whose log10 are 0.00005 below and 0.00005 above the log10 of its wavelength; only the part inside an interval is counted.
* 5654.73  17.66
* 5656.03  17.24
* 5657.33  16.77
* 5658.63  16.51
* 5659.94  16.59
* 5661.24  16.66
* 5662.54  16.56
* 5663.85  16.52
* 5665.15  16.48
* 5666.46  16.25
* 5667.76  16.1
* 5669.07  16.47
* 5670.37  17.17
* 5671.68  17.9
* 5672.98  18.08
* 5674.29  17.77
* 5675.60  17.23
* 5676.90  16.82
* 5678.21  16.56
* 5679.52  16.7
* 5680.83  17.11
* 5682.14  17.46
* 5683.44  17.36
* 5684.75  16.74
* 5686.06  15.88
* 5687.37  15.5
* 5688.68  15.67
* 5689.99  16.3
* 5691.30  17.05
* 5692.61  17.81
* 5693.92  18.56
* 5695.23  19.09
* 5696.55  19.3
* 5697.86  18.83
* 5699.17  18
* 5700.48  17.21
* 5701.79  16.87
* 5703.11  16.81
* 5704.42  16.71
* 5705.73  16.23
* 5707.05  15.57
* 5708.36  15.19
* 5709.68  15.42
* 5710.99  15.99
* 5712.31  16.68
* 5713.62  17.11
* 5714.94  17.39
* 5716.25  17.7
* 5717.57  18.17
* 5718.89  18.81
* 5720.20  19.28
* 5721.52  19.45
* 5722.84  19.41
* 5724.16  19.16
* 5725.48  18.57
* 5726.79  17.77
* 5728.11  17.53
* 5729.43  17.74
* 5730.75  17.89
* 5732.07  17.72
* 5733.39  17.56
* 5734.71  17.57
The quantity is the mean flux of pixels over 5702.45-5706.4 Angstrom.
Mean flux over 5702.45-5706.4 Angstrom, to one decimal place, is 16.6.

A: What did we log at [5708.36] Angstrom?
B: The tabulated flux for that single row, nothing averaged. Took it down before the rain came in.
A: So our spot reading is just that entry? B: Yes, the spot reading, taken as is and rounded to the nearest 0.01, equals 15.19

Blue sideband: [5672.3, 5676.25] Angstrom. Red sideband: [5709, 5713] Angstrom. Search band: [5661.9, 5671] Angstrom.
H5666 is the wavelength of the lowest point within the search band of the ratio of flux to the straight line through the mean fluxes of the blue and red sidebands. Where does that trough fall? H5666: 5667.76 Angstrom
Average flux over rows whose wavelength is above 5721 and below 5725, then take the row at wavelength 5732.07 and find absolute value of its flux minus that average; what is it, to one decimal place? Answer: 1.6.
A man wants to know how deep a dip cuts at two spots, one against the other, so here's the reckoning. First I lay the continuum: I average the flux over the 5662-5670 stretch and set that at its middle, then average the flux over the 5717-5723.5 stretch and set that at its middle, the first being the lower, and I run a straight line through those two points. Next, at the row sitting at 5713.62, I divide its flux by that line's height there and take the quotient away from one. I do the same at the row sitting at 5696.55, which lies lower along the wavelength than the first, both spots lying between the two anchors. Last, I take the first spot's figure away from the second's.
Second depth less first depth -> -0.16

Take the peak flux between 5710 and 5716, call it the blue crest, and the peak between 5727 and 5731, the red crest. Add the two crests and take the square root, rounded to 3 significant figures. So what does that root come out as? 5.94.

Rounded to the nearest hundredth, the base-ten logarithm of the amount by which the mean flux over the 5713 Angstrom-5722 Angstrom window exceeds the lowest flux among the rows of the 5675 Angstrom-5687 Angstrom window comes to 0.38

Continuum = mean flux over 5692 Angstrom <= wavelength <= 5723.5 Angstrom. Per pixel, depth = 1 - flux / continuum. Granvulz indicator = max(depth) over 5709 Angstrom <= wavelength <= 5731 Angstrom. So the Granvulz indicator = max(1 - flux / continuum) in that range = 0.122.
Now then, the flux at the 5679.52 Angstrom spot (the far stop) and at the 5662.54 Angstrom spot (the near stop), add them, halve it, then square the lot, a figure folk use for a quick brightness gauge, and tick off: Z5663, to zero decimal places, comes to 277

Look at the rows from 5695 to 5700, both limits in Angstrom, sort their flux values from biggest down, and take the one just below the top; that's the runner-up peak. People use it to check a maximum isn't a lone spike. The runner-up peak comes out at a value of 19.09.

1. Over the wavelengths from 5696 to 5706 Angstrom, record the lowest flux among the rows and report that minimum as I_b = 16.23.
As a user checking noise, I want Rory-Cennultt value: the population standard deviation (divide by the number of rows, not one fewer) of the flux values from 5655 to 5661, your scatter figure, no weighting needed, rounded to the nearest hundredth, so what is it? 0.28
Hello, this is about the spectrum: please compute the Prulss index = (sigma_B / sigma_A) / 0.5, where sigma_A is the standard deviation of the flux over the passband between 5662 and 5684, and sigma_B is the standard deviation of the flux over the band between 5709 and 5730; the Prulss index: 4.1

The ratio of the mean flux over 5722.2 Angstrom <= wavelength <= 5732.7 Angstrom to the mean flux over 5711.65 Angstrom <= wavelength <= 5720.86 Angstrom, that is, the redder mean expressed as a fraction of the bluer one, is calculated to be 1.02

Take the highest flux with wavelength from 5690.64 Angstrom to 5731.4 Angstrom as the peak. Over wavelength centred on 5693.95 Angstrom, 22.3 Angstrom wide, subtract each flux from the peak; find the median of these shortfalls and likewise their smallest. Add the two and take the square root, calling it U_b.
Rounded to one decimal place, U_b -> 1.6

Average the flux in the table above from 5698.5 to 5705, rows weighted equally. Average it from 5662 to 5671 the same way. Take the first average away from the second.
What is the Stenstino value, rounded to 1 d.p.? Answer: -0.6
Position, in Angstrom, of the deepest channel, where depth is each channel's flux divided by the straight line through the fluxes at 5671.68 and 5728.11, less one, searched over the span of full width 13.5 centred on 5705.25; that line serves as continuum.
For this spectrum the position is 5708.36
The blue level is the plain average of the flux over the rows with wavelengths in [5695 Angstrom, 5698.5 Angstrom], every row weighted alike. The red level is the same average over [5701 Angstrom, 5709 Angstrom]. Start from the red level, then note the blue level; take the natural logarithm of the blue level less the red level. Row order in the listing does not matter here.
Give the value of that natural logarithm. 1.0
